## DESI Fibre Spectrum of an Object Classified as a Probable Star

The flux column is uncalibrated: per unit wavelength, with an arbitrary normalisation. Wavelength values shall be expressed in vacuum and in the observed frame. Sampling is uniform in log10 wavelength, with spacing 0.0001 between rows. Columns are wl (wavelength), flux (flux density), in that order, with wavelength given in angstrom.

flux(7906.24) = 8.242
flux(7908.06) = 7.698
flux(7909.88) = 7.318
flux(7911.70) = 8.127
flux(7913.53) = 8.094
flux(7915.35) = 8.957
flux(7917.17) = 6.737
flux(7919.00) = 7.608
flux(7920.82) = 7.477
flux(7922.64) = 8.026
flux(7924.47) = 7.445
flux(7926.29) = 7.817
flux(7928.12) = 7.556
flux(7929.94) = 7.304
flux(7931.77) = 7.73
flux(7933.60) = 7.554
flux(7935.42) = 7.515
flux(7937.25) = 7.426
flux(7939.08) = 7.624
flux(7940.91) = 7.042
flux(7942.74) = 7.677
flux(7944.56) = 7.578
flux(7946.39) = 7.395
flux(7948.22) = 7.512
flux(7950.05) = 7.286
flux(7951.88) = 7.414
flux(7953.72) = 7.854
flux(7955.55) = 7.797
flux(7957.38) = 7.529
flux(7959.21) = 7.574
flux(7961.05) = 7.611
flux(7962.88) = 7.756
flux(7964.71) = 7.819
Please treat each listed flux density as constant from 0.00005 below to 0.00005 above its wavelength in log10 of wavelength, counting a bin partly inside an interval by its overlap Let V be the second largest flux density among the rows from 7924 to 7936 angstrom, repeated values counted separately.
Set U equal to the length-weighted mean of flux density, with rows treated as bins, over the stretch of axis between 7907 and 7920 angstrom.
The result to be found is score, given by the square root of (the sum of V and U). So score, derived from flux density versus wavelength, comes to 3.940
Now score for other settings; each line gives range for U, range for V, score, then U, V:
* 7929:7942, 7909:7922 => 3.948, 7.46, 8.127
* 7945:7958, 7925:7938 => 3.908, 7.54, 7.73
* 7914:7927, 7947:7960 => 3.941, 7.74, 7.797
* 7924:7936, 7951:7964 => 3.920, 7.57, 7.797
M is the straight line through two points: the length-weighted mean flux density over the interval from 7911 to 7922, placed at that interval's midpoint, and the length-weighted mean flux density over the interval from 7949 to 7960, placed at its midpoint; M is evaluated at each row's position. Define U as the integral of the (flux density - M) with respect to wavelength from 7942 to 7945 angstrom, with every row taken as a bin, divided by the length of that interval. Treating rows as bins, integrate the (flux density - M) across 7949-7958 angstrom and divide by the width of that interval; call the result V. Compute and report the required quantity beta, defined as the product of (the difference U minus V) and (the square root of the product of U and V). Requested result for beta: 0.000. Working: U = -0.02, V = 0.00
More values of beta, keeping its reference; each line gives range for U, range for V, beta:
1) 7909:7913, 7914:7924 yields -0.004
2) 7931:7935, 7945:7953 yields 0.012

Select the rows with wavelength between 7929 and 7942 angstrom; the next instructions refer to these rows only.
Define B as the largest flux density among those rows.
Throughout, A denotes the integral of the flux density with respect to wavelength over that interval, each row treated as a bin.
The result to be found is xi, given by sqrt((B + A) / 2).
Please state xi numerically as 7.2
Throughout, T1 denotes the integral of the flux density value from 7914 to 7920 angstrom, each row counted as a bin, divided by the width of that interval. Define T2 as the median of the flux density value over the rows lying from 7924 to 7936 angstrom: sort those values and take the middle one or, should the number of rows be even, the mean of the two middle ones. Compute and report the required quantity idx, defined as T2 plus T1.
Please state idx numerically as 15.3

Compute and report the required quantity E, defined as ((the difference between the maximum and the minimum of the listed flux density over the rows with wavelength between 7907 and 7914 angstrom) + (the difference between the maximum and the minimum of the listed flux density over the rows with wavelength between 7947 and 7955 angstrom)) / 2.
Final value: 0.69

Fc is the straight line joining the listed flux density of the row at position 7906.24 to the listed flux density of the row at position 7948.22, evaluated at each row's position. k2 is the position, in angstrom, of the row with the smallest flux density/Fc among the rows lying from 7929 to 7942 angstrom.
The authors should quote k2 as 7940.91 angstrom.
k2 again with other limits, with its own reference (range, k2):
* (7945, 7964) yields 7950.05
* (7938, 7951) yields 7940.91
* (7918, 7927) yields 7920.82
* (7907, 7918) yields 7917.17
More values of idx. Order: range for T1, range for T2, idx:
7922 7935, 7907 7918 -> 15.5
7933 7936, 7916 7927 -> 15.1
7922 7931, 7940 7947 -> 15.1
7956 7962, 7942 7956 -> 15.1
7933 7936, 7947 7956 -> 15.1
